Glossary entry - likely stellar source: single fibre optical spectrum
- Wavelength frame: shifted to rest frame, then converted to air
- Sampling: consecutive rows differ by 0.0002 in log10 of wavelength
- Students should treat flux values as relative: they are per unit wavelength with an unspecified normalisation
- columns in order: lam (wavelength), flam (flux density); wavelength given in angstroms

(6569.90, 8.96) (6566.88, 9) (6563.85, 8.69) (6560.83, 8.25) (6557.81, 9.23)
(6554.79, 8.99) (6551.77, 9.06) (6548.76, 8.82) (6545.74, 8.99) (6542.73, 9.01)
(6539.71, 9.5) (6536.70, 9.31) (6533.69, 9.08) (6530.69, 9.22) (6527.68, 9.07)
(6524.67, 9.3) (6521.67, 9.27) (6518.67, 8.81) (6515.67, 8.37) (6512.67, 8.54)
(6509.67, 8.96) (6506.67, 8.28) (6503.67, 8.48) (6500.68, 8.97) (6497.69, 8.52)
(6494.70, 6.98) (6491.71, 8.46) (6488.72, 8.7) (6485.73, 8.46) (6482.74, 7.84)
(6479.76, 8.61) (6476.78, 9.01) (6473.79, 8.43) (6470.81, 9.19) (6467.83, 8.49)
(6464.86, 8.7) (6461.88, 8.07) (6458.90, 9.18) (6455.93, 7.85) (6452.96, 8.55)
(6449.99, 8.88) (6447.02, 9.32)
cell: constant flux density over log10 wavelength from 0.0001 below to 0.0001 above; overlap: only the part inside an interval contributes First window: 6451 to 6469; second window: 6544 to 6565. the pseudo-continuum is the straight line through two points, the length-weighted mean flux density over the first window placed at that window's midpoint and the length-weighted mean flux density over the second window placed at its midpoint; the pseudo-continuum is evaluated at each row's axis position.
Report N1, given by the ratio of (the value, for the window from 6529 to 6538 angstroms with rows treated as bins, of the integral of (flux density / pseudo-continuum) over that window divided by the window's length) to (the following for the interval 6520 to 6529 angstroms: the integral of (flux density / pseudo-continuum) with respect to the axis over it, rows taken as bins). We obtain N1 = 0.111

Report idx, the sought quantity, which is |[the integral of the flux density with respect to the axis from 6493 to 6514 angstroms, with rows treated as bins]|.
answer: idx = 176.2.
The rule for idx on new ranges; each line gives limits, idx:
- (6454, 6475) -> 179.8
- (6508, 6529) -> 186.8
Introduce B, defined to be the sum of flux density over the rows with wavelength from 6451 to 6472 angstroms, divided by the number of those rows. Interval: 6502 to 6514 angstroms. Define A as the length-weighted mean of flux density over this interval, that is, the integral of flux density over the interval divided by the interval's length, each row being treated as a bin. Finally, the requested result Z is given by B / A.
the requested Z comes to 1.00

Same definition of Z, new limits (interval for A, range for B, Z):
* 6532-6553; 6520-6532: 1.01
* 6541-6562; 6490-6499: 0.90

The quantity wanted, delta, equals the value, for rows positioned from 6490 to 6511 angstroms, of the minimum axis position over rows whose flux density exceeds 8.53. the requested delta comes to 6500.68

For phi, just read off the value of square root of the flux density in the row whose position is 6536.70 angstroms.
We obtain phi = 3.05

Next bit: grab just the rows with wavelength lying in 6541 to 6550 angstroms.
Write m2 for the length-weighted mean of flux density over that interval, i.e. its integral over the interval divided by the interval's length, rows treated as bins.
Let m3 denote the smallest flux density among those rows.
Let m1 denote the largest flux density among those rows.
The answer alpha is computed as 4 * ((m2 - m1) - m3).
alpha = -35.5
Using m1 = 9.01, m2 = 8.95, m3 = 8.82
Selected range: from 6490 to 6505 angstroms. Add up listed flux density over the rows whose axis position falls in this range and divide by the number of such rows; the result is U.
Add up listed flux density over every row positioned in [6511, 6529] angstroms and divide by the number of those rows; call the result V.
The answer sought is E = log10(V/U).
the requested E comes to 0.031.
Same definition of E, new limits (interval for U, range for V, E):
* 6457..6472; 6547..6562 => 0.007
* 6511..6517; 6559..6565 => 0.001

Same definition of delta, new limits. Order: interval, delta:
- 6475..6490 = 6476.78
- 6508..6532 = 6509.67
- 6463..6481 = 6464.86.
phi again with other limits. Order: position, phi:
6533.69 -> 3.01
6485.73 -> 2.91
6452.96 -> 2.92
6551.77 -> 3.01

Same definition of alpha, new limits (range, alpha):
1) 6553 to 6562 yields -34.5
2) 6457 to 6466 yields -34.6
